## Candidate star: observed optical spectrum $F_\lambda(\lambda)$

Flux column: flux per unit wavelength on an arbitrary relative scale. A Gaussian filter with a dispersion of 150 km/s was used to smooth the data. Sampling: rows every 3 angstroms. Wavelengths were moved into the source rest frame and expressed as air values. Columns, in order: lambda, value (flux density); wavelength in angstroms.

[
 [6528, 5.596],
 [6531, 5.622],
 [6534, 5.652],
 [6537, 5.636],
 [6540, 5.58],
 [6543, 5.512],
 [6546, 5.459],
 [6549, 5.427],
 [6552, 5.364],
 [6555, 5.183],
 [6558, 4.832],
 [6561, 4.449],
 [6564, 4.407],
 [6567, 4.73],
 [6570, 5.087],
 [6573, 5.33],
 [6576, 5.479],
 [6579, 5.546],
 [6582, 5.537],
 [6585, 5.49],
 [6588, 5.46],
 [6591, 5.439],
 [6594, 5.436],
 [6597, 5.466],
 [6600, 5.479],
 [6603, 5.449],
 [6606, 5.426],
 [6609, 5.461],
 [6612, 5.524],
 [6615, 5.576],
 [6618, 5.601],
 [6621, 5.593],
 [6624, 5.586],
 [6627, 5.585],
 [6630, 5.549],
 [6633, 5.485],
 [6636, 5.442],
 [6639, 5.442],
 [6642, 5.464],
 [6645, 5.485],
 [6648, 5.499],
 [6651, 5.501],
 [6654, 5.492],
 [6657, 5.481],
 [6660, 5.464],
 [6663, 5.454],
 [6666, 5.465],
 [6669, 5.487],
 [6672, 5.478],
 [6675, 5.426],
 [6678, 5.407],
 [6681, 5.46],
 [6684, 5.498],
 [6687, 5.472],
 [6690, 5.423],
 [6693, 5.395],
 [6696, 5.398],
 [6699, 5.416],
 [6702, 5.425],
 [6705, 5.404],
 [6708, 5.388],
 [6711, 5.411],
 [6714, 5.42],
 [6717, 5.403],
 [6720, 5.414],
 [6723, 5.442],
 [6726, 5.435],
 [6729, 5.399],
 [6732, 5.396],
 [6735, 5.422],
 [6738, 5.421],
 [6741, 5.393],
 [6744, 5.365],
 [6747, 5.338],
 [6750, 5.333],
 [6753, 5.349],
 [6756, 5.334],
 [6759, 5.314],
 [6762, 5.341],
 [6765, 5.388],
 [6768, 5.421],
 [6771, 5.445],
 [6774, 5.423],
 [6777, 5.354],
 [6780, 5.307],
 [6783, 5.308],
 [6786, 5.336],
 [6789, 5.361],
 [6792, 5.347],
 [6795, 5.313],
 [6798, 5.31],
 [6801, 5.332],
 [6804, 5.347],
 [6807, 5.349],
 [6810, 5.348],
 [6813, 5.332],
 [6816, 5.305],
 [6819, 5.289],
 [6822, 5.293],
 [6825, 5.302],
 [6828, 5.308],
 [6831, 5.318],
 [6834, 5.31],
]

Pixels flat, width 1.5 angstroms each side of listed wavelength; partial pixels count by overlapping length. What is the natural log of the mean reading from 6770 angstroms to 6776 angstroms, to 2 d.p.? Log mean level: 1.69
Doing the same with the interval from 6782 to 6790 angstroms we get 1.67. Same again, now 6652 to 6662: 1.70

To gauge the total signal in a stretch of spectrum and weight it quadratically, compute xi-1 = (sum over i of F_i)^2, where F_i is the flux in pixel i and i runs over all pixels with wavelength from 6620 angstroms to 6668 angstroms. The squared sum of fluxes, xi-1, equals 7742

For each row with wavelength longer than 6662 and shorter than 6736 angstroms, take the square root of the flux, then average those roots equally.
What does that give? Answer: 2.33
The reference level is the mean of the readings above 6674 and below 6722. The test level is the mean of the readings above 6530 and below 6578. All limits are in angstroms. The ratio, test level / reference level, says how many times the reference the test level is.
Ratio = 0.97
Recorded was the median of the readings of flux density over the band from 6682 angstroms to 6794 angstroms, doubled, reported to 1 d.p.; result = 10.8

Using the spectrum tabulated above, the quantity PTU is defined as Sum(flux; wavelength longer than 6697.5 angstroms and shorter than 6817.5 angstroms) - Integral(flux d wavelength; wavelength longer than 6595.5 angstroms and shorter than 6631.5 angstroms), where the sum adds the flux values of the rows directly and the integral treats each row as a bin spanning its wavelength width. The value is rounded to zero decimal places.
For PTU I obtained 16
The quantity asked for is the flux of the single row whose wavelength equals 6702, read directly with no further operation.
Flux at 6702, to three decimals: 5.425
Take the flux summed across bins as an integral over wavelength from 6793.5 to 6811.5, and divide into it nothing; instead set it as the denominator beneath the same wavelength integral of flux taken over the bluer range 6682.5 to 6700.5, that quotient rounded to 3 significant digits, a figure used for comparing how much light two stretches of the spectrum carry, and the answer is 1.02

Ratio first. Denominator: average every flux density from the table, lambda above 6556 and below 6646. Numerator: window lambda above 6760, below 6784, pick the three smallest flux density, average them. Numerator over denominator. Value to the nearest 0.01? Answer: 0.99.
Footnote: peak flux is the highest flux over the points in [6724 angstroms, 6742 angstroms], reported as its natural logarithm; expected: 1.69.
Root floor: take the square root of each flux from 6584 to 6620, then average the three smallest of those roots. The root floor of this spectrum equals 2.33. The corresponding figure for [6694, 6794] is 2.30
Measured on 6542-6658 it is 2.13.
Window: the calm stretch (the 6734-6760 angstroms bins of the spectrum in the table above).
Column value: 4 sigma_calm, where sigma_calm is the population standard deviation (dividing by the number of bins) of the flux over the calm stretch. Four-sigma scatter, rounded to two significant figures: 0.15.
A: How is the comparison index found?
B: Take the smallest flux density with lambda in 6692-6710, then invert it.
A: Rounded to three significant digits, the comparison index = 0.186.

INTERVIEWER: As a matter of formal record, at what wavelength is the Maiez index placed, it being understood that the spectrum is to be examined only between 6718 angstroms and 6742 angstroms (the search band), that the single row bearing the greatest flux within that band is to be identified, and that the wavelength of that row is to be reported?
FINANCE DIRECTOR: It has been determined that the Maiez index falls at 6723 angstroms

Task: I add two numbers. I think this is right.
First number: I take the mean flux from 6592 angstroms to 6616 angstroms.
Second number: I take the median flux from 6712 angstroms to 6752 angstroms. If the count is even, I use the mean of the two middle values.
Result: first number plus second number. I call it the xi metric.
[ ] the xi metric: 10.9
